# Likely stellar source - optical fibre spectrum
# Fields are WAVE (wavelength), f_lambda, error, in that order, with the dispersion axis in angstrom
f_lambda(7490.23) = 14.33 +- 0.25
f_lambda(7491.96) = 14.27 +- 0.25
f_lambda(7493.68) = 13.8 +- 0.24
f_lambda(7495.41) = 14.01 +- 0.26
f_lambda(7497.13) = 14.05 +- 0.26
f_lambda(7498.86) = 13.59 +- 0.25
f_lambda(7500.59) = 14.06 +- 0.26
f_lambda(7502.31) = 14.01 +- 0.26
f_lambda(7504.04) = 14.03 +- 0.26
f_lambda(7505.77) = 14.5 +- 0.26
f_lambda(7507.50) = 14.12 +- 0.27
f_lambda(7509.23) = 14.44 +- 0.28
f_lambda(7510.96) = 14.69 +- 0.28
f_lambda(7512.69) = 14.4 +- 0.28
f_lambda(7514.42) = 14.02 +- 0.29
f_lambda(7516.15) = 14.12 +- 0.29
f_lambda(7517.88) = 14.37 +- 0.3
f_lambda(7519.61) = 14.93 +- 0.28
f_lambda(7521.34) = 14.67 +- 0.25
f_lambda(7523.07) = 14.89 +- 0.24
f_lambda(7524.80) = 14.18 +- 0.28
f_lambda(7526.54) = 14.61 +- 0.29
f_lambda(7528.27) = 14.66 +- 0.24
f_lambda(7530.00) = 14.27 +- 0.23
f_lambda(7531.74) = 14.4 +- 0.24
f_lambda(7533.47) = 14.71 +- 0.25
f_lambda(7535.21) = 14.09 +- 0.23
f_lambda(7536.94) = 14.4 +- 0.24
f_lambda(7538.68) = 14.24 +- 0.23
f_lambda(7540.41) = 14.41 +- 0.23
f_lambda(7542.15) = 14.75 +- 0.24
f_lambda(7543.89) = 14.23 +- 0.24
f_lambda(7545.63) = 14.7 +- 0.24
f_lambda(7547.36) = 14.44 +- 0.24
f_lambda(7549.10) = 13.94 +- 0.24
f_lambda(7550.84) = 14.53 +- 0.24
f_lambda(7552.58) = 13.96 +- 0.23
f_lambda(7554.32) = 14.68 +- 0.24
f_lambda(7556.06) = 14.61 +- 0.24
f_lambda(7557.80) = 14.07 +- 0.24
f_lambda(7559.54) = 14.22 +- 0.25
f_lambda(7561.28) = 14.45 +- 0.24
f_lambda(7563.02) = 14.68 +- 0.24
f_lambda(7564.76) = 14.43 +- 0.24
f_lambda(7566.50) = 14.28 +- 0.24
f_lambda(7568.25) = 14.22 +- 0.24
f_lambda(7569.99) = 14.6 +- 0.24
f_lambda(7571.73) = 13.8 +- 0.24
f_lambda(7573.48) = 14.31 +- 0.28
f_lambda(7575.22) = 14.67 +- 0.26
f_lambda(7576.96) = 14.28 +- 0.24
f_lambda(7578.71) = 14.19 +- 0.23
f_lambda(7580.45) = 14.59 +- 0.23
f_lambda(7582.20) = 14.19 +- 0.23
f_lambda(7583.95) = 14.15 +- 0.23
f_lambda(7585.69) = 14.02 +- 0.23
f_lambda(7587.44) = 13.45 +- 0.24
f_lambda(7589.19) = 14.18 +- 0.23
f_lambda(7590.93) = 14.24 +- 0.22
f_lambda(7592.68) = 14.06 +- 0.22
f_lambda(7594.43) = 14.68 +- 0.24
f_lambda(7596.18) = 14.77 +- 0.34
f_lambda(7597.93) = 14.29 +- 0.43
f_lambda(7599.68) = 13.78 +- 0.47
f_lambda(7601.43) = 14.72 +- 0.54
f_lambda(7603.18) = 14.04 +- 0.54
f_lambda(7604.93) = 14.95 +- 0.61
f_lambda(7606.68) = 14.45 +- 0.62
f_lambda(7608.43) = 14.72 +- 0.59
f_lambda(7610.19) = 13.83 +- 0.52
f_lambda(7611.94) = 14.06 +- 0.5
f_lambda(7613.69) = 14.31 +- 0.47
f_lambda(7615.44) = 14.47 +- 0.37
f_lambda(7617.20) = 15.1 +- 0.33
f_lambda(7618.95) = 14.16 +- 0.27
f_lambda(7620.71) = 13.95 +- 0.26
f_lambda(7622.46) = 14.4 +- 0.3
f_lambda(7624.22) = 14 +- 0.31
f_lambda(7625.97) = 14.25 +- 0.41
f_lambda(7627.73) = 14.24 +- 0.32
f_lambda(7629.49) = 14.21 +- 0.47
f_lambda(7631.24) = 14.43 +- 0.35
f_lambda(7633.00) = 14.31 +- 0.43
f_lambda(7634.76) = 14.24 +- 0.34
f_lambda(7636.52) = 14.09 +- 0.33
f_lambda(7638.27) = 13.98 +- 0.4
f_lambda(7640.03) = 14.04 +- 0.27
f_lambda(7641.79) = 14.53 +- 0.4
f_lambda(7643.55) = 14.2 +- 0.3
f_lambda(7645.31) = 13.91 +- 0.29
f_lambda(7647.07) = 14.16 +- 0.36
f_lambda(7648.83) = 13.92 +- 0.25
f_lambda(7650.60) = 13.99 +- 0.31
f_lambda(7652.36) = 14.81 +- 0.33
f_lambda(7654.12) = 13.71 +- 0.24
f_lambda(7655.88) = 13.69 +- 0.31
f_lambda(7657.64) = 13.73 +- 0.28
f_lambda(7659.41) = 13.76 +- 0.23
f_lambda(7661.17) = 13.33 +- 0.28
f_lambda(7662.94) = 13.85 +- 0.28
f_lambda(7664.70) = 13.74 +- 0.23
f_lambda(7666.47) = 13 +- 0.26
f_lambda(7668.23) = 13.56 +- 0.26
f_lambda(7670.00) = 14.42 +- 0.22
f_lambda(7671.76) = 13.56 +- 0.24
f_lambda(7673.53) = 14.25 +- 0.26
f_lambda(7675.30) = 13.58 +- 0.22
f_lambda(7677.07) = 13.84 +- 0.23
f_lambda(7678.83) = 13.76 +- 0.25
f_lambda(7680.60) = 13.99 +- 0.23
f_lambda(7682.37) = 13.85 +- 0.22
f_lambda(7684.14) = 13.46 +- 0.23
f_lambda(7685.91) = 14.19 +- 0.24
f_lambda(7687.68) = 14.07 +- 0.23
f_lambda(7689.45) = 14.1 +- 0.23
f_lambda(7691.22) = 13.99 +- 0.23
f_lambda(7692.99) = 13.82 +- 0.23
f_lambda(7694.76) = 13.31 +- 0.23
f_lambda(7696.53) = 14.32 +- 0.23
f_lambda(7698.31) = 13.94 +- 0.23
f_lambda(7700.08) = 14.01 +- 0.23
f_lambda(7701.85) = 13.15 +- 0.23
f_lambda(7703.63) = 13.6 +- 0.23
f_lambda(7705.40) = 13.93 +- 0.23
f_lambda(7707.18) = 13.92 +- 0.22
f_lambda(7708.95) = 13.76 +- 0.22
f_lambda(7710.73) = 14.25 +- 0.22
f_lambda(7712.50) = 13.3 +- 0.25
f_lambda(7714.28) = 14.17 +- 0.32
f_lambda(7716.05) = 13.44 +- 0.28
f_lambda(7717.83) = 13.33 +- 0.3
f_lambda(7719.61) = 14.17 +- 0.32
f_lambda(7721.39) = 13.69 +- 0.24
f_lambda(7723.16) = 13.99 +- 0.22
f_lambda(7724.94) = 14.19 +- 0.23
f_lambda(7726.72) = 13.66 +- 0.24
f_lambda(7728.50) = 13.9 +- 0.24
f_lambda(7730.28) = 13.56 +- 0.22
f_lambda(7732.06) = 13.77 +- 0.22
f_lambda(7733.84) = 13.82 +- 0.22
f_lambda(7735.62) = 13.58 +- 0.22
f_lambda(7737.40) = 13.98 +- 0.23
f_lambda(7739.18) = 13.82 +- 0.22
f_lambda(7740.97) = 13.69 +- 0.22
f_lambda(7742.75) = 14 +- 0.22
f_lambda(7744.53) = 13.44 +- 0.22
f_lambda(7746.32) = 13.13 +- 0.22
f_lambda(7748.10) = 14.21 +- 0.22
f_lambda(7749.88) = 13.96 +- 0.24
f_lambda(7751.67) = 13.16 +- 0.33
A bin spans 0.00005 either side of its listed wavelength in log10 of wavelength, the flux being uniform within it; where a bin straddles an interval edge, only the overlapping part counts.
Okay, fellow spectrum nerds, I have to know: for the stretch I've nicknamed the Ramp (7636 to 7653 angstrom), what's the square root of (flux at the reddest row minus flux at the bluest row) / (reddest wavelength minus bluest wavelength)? 0.21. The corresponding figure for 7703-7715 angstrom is 0.23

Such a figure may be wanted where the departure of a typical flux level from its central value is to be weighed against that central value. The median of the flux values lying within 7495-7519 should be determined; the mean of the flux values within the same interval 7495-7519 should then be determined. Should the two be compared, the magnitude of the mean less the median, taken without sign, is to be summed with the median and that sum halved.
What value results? 7.09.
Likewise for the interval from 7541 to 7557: 7.32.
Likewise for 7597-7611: 7.20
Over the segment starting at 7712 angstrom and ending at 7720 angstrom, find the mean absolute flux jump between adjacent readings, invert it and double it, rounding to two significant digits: 3.1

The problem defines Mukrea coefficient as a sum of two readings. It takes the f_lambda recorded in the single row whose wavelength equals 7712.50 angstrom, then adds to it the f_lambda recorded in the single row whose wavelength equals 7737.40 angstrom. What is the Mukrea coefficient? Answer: 27.3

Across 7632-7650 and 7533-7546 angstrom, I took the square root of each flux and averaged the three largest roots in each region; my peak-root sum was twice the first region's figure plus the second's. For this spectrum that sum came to 11.42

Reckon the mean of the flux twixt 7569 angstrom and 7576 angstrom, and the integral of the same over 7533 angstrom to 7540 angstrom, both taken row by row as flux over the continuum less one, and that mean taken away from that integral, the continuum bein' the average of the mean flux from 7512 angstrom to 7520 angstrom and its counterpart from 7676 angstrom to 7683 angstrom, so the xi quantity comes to 0.10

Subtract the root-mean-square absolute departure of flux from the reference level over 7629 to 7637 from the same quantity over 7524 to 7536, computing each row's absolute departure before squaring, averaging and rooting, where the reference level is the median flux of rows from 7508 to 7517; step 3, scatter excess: 0.0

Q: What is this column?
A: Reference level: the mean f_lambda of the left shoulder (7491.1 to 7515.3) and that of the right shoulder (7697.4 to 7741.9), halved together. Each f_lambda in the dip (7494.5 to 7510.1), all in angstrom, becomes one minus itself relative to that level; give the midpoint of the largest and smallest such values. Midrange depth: -0.006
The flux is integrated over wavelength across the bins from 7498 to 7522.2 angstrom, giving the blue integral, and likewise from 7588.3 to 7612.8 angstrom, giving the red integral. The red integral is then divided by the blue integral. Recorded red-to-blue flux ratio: 1.02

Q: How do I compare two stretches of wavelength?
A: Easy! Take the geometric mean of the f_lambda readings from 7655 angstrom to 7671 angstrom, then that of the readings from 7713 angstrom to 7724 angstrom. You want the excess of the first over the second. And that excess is -0.12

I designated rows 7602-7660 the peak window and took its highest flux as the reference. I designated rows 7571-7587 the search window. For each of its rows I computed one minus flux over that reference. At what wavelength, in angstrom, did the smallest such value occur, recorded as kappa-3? 7575.22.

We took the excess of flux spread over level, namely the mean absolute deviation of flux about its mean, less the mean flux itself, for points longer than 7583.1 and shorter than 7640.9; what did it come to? -14.0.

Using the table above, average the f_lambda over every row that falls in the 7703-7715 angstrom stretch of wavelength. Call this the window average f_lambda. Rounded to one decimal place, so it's 13.8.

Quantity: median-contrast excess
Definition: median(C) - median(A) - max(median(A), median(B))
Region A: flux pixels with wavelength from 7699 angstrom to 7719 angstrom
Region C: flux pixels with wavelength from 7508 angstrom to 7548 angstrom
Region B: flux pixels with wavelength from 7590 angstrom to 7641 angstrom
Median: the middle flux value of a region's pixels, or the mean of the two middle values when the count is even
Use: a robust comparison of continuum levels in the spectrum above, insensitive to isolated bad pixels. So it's -13.6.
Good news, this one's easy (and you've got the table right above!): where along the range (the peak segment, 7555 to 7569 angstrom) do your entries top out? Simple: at 7563.02 angstrom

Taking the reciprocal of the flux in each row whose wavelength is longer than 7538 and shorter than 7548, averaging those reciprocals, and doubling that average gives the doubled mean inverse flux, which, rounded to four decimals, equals 0.1383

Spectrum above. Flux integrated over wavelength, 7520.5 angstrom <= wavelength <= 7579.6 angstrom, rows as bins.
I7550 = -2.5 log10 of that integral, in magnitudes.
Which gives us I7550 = -7.3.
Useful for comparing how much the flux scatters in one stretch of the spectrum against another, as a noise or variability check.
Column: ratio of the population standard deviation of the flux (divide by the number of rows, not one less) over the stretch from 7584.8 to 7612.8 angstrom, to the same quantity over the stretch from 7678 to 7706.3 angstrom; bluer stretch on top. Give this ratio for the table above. 1.3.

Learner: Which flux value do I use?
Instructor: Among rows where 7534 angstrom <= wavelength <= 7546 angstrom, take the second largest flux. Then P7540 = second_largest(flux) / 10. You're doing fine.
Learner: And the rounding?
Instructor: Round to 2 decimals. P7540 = 1.47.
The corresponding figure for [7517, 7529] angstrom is 1.49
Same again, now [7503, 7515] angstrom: 1.45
